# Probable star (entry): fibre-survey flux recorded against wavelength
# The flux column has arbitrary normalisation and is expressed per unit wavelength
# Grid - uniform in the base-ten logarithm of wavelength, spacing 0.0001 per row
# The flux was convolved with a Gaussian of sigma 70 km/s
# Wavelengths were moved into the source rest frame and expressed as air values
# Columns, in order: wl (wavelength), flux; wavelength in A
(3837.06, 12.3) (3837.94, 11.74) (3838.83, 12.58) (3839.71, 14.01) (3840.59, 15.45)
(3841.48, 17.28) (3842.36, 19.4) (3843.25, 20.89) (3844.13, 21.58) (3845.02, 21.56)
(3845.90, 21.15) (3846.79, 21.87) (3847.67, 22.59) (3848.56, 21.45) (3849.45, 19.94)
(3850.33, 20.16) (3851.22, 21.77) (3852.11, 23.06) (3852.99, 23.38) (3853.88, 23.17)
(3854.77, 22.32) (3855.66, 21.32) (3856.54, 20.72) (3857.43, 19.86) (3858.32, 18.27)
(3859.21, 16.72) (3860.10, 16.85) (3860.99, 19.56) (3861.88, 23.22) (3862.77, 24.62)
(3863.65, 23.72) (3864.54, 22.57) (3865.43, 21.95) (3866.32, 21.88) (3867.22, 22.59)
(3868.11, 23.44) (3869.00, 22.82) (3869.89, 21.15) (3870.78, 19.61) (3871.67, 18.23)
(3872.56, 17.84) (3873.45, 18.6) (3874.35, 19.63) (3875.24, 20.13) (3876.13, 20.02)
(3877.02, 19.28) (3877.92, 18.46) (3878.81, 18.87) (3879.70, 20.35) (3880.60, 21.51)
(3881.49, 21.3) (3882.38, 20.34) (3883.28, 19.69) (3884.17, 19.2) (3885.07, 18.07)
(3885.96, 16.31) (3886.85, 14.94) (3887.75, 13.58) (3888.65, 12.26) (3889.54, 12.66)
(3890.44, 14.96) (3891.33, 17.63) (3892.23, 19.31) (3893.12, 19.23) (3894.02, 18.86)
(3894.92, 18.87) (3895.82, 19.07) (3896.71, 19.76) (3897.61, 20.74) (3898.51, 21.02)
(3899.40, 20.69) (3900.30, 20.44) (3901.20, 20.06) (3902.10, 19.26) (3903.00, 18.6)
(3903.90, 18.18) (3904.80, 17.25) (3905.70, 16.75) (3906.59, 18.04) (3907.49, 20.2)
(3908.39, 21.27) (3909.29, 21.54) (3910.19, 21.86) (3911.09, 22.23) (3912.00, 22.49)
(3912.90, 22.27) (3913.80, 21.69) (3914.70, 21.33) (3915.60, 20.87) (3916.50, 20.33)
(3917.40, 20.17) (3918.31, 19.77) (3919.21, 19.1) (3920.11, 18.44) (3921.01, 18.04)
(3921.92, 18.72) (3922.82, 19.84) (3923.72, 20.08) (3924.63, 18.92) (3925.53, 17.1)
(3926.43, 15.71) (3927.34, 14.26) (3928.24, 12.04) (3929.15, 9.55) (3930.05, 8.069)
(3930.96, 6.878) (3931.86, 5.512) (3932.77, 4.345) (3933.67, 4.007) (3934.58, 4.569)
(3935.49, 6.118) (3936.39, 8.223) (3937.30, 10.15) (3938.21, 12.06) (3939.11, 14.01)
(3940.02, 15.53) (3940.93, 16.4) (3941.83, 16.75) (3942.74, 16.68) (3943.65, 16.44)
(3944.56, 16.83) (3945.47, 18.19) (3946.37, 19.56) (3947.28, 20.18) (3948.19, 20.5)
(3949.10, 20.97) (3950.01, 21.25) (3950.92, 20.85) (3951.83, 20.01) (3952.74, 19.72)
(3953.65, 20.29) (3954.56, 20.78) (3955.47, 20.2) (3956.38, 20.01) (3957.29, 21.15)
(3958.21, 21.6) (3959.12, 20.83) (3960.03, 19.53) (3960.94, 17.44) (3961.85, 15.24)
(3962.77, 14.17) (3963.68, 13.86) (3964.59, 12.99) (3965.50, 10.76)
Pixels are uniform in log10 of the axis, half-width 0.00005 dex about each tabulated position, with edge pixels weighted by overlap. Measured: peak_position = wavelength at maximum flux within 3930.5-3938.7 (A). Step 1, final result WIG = 3938.21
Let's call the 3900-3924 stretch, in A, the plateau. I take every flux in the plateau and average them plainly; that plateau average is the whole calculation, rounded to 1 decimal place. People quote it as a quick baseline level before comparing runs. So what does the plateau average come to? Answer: 20.0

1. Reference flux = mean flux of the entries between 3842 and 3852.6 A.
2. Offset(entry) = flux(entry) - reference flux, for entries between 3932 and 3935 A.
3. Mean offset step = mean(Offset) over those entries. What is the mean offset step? -17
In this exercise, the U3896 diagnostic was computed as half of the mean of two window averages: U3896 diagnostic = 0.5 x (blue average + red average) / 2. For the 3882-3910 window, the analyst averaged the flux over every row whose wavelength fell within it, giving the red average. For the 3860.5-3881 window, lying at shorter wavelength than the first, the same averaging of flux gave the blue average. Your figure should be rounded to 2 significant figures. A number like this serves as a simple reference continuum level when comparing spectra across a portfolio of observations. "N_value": 9.8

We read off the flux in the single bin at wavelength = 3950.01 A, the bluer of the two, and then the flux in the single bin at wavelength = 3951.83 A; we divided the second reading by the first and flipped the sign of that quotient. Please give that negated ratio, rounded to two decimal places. -0.94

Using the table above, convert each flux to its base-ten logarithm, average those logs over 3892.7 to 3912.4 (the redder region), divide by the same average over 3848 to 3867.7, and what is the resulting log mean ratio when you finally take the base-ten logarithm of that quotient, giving -0.010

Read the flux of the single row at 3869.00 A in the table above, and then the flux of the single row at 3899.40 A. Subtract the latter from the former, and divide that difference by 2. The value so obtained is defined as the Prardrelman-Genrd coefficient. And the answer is 1.1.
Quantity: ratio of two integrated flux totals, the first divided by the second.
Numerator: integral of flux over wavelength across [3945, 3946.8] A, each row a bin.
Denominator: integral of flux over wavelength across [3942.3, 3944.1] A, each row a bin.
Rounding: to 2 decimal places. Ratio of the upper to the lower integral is 1.14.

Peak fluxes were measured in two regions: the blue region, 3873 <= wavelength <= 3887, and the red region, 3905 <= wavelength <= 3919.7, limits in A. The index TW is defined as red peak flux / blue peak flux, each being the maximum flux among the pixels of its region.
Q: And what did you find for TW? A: 1.05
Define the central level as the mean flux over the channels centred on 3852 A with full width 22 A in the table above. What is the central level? 20.9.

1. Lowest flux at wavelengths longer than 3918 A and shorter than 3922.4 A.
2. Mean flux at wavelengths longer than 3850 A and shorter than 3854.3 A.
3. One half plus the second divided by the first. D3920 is 1.7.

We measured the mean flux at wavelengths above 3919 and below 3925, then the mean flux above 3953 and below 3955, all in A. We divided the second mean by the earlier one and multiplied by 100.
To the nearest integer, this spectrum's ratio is 108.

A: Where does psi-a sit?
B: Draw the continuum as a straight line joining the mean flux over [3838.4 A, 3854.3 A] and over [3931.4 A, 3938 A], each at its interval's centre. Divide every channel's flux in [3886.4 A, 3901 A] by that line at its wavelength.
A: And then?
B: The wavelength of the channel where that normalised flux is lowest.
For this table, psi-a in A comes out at 3888.65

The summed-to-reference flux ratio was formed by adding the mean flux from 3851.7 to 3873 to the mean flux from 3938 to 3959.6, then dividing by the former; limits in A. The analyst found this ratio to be 1.89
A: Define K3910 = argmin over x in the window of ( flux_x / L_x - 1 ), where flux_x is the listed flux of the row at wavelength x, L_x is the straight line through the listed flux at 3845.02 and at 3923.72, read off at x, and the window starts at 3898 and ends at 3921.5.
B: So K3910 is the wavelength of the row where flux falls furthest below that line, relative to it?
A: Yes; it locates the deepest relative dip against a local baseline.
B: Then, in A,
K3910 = 3905.70 A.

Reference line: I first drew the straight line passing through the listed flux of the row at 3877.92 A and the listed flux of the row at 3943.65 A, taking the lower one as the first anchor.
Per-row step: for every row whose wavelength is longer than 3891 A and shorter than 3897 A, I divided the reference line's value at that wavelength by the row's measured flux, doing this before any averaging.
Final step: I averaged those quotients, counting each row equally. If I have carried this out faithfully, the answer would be 0.95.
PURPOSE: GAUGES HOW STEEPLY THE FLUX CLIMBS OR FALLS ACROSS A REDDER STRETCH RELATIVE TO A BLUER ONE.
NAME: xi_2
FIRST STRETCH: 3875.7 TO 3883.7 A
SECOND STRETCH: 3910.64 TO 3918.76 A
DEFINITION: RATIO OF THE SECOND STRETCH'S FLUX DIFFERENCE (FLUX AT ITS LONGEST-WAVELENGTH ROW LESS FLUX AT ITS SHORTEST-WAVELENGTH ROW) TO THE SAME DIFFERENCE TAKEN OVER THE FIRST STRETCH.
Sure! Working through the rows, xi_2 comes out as 7.5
